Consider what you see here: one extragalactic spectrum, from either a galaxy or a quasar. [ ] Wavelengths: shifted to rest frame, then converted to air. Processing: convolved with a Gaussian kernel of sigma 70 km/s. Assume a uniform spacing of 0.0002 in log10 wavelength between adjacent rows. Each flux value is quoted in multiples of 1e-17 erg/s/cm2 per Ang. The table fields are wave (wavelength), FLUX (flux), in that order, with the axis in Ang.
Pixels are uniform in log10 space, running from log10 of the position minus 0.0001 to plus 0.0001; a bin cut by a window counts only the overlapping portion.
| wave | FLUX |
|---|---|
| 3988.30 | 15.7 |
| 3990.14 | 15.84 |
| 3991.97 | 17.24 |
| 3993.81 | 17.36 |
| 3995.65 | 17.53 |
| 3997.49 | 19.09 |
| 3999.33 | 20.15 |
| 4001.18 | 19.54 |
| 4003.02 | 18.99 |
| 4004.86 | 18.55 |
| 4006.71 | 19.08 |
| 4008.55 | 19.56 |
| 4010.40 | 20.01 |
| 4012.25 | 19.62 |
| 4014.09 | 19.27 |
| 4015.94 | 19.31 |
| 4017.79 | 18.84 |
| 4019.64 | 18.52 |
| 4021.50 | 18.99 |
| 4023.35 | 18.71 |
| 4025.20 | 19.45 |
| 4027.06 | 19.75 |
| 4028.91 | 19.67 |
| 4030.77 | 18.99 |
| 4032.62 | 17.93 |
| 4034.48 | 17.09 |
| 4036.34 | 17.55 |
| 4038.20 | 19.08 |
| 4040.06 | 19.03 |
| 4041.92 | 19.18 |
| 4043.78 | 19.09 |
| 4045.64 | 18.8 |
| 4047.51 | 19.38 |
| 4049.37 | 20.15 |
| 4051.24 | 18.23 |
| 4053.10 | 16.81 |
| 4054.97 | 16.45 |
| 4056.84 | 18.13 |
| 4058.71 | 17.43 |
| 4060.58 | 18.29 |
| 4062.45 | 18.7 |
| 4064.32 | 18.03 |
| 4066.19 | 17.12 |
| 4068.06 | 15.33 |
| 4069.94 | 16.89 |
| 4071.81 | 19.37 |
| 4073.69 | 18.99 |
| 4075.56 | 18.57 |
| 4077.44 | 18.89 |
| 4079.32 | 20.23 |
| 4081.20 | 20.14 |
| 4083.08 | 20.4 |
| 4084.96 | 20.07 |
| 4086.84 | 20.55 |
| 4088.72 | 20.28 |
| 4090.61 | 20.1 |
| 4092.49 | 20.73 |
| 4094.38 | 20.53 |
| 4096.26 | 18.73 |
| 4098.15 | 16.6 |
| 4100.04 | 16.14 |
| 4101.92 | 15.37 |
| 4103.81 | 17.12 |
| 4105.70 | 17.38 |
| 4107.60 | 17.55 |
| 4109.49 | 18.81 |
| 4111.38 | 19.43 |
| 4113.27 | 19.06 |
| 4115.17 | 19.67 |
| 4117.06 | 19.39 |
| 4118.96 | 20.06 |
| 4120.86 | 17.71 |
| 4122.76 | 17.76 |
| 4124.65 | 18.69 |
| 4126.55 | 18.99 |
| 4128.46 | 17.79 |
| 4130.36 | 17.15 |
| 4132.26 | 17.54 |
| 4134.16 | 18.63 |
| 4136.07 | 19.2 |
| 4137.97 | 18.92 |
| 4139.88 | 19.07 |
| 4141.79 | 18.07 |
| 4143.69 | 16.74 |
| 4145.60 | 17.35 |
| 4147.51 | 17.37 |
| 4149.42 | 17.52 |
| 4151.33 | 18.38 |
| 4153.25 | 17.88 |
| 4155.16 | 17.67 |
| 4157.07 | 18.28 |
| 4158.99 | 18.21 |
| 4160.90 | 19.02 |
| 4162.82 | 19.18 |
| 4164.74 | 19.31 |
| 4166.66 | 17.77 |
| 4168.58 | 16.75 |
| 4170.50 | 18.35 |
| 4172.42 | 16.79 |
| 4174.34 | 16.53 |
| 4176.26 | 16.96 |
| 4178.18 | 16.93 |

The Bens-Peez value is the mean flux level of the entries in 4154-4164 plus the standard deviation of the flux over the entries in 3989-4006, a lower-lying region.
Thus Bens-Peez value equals 19.8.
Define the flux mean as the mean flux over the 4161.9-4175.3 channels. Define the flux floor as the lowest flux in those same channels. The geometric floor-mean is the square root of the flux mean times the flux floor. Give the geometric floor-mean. 17.2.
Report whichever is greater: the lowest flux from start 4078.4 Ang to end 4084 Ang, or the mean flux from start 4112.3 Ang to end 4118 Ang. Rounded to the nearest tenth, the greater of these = 20.1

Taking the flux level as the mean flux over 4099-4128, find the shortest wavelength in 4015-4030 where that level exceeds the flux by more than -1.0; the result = 4017.79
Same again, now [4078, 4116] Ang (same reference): 4096.26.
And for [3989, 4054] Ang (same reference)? 3990.14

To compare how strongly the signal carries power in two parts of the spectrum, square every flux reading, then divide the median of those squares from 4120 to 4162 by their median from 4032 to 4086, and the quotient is 0.92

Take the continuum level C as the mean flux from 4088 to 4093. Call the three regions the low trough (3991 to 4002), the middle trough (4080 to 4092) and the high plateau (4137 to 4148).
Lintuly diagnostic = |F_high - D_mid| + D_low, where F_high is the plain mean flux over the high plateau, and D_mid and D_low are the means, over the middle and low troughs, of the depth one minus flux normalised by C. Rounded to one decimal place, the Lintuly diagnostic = 18.0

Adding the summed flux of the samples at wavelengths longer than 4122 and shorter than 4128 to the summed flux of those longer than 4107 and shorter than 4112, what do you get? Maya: 111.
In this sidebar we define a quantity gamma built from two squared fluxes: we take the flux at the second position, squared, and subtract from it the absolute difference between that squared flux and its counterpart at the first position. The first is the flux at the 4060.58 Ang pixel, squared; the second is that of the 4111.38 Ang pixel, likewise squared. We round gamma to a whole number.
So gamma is 335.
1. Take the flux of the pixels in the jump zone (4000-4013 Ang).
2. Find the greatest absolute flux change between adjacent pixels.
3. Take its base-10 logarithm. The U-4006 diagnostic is -0.3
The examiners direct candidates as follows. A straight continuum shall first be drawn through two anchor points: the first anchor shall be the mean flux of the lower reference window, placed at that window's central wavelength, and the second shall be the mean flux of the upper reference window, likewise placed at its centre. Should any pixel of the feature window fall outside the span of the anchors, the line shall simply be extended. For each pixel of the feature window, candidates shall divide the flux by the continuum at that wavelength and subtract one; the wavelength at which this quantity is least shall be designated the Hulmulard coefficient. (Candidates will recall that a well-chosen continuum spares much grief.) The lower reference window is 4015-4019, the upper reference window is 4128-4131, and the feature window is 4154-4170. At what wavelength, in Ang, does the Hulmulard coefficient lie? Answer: 4168.58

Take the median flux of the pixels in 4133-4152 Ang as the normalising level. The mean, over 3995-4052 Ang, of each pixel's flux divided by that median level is 1.04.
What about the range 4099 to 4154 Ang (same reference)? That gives 0.99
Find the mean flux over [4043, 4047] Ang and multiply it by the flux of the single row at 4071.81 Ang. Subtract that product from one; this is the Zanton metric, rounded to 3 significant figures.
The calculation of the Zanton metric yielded -366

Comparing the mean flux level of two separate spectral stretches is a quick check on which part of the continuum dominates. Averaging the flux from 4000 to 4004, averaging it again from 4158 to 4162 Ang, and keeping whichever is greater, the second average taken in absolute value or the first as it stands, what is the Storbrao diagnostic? 19.3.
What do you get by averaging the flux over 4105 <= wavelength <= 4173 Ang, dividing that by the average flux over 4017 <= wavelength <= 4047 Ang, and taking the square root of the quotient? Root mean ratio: 0.99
